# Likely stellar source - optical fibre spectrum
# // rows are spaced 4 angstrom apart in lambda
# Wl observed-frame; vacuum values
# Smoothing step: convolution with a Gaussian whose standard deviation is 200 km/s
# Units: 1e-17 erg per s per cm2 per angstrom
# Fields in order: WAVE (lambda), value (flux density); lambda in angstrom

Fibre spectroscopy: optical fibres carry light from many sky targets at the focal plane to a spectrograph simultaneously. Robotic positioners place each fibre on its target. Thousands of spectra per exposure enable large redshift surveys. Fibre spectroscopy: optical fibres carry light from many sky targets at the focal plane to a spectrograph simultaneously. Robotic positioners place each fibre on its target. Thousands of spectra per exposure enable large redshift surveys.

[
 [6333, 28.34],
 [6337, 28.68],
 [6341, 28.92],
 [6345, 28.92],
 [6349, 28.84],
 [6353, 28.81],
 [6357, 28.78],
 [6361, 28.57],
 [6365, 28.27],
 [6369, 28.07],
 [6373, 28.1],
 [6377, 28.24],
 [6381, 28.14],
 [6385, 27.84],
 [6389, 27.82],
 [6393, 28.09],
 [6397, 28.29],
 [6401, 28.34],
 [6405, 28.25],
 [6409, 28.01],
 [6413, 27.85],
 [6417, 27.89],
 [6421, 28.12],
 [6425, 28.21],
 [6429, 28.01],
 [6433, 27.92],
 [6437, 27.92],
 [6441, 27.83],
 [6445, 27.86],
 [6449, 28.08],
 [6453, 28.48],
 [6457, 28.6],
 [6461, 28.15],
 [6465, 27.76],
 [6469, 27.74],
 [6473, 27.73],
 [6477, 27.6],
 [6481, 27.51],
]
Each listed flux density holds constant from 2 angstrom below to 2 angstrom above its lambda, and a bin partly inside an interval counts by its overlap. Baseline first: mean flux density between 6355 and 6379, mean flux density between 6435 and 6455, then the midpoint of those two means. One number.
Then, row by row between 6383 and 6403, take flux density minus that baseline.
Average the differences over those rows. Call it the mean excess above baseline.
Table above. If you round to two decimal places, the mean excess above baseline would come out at -0.11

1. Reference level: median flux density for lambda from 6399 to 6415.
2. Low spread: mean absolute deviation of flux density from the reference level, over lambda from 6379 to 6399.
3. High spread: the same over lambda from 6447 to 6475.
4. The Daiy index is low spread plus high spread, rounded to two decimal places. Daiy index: 0.45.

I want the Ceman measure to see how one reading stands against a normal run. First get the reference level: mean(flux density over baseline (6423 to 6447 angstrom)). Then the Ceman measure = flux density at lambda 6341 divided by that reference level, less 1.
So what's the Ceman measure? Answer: 0.034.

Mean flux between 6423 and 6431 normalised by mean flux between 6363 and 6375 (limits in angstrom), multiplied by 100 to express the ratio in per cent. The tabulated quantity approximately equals 100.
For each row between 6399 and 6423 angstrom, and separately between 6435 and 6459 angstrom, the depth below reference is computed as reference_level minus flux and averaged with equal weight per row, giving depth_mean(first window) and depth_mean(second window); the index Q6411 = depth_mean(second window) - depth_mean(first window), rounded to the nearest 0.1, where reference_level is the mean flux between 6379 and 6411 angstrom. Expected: -0.1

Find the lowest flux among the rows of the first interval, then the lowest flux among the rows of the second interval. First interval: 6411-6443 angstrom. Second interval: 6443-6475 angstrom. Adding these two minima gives 55.6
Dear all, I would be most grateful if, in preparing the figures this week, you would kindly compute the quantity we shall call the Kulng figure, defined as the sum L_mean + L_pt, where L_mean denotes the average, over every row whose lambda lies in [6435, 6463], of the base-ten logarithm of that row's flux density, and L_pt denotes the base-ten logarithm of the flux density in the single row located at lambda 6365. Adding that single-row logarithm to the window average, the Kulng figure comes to 2.90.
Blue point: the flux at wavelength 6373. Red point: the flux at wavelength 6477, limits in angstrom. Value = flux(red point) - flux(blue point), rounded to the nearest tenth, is -0.5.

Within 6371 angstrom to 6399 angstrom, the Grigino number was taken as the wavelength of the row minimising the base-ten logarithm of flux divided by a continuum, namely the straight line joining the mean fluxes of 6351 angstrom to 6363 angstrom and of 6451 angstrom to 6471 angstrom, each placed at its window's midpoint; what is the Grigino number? 6385 angstrom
